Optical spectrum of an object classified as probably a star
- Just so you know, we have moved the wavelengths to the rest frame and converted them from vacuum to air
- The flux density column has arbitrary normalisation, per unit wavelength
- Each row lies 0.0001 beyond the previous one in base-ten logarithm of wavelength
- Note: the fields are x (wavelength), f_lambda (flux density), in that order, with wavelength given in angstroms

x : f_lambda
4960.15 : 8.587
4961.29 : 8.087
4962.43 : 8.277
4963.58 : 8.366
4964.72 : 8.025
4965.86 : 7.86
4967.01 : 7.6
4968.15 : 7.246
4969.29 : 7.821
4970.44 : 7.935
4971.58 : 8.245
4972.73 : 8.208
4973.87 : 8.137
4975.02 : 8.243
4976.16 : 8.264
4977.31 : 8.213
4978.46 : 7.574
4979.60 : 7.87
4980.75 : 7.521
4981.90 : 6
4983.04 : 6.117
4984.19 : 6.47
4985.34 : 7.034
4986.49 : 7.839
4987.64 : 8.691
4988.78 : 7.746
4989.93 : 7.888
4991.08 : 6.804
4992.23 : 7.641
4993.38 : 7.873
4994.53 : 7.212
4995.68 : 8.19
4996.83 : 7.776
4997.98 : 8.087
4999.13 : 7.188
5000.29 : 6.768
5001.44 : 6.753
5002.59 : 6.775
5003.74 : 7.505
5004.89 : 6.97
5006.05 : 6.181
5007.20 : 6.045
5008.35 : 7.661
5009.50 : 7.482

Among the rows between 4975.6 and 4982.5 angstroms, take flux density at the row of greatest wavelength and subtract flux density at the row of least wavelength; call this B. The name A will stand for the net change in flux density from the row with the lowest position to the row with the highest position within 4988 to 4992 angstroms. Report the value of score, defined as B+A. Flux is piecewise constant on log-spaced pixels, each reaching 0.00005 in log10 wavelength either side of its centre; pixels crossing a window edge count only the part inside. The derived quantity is -3.2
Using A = -0.9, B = -2.3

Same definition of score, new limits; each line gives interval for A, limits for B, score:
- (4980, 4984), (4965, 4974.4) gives -1.1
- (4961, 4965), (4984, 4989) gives 1.2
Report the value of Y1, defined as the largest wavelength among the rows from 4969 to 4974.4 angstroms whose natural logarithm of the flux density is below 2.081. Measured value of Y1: 4970.44 angstroms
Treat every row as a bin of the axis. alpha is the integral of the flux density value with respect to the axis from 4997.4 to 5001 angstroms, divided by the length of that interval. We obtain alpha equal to 7.3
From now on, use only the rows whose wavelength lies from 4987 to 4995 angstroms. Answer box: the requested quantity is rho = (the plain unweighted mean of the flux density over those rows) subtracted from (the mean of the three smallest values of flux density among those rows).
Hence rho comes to -0.47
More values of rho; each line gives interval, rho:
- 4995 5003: -0.60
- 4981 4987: -0.50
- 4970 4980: -0.28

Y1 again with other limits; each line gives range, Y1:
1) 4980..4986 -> 4985.34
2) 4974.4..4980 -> 4979.60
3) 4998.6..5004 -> 5003.74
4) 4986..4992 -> 4991.08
